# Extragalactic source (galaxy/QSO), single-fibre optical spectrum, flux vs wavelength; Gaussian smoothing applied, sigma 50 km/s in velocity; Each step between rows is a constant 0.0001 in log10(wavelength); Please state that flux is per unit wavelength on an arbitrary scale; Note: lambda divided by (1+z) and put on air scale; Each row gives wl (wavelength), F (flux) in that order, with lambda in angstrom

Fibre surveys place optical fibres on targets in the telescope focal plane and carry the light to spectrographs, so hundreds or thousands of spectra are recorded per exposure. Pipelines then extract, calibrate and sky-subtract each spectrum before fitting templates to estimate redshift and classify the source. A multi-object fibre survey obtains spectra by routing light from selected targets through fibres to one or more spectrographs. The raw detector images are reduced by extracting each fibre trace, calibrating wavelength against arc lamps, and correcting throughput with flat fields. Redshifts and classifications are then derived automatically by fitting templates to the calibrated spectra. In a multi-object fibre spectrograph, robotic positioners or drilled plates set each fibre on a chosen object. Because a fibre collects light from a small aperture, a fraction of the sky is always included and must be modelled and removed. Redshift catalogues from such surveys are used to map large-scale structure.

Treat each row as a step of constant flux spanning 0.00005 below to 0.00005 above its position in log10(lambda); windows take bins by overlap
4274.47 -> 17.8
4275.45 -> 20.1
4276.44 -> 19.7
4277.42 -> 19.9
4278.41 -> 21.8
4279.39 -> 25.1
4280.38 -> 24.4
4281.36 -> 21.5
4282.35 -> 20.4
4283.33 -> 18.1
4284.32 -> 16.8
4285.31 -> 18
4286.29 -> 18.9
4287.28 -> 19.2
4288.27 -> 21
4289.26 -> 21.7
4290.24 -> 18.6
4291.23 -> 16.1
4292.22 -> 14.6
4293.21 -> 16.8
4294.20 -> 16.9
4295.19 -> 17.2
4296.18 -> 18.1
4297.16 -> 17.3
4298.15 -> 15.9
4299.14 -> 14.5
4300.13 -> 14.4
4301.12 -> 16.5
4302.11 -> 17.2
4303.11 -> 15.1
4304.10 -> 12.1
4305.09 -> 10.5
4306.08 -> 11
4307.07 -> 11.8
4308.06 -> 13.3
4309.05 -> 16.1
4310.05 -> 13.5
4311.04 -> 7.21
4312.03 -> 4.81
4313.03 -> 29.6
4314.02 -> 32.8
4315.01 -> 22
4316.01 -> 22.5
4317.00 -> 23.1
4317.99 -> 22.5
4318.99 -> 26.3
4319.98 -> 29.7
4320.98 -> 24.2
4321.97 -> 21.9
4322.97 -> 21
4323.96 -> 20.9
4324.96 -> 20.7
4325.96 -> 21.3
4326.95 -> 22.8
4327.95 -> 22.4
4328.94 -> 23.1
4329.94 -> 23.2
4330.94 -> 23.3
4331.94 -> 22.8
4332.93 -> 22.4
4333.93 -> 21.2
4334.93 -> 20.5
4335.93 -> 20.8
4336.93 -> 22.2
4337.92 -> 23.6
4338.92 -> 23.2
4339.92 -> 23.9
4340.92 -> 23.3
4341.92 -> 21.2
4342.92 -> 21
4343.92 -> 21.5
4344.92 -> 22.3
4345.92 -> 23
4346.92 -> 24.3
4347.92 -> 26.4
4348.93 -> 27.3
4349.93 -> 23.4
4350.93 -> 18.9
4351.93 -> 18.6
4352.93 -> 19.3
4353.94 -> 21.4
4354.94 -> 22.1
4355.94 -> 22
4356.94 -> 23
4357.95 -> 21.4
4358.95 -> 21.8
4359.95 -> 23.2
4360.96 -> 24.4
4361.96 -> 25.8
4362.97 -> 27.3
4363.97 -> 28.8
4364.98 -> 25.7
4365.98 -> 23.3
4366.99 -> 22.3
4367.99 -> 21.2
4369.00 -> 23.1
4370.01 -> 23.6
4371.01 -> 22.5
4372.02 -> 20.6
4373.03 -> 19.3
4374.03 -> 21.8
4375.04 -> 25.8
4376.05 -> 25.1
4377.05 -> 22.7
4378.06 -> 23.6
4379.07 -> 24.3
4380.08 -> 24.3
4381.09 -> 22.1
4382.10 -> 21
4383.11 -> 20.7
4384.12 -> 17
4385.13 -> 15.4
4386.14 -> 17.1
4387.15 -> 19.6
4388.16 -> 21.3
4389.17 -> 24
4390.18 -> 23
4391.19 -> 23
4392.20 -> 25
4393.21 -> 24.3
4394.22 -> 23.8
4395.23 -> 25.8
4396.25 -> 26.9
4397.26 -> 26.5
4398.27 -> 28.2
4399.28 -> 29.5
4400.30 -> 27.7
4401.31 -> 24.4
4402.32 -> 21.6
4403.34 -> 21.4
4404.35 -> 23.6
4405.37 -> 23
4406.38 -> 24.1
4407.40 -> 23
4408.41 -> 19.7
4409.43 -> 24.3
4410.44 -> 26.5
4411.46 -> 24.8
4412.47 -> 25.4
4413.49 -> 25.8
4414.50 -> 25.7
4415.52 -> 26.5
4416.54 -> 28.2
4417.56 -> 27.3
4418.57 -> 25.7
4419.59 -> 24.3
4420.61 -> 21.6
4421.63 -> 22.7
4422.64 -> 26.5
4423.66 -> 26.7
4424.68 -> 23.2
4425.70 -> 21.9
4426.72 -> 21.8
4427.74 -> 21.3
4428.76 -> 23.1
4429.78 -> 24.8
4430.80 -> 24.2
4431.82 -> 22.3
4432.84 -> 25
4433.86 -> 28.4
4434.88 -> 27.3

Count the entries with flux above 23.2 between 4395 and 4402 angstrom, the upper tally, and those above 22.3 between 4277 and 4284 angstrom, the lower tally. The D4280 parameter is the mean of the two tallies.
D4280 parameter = 4.5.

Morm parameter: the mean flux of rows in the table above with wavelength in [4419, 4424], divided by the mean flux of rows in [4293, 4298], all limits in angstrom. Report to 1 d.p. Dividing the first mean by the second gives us 1.4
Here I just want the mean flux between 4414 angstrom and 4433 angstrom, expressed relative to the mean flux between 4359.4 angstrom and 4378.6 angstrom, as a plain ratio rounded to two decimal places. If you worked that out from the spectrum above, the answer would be 1.03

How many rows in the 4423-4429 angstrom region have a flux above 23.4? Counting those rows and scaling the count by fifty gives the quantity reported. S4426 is 50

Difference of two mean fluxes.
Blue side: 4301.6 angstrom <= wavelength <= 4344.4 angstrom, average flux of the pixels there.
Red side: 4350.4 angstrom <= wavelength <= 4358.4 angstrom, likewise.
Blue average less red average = -0.5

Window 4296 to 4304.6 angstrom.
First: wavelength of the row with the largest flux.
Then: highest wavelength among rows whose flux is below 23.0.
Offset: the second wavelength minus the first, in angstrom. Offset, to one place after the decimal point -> 7.9 angstrom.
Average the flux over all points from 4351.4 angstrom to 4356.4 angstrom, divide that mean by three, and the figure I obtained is 6.9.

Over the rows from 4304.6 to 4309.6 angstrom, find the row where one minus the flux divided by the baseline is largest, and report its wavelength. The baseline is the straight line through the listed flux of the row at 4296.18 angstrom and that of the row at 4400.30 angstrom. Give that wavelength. 4305.09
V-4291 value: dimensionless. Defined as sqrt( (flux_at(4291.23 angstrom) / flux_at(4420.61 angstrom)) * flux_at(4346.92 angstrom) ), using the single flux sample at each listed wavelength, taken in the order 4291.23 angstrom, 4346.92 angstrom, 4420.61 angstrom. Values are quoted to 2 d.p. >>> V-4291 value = 4.26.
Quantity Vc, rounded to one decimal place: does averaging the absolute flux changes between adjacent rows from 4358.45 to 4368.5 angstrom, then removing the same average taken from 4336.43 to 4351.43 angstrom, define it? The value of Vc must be 0.2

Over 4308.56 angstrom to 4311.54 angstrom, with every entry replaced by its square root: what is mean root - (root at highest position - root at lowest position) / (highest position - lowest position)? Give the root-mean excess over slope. 4.1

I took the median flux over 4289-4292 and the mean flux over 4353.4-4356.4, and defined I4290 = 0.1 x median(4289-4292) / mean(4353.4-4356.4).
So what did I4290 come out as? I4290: 0.085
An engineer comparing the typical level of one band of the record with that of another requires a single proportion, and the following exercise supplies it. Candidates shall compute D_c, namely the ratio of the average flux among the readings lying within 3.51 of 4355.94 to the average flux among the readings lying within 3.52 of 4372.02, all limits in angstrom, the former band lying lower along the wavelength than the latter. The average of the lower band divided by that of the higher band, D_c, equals 0.96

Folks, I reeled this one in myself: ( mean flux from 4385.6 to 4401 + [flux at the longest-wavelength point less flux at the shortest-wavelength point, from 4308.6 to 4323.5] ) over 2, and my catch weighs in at 15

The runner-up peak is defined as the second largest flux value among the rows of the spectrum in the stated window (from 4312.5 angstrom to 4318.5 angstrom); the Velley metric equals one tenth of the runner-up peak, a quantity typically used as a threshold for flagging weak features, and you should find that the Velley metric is 2.96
